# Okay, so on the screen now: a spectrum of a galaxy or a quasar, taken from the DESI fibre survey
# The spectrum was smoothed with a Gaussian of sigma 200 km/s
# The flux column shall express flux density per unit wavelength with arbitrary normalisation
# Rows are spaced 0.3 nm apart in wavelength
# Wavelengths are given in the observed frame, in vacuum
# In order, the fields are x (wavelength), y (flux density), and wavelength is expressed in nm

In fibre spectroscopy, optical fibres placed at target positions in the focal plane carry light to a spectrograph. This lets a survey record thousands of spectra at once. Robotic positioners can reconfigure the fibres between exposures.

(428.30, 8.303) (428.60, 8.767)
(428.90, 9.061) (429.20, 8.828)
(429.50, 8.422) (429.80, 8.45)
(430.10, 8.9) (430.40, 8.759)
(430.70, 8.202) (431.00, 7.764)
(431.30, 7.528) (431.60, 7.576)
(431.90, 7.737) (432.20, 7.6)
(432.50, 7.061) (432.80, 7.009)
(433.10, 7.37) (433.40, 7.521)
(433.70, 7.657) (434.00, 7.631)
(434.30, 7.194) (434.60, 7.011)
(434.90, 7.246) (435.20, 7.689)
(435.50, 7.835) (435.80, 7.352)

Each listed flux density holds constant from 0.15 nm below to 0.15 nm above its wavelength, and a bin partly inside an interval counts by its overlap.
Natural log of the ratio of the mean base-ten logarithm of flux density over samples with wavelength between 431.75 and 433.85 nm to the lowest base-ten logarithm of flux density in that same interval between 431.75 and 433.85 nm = 0.0287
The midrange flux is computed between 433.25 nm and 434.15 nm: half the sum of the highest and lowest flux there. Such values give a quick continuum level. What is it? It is 7.59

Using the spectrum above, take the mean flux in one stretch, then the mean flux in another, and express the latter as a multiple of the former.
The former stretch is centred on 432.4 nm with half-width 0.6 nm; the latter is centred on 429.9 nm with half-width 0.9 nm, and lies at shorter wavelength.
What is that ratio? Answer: 1.17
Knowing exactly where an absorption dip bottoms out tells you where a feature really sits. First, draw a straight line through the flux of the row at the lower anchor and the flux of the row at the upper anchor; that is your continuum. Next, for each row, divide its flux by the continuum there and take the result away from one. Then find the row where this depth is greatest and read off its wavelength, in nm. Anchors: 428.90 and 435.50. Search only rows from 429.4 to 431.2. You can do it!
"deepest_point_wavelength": 431.00 nm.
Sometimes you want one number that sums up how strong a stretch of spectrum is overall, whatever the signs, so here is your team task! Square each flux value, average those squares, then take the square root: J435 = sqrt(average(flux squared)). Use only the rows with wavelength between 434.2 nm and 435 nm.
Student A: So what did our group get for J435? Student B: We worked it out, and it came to 7.15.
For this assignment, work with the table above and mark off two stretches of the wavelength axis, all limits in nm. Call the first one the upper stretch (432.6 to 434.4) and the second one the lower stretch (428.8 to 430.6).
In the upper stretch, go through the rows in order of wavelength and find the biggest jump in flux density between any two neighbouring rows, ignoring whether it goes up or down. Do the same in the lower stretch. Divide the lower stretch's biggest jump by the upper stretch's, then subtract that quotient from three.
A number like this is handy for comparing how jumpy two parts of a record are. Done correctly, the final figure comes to 1.97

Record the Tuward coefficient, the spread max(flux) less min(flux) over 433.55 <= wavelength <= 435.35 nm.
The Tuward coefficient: 0.68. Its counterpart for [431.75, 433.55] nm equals 0.73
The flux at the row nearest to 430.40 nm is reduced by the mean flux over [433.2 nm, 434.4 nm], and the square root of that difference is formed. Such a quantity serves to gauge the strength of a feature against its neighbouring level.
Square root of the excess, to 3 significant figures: 1.12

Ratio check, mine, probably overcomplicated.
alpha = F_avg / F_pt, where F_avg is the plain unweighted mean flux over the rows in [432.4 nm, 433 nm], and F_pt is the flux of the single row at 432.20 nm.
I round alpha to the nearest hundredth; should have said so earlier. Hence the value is 0.93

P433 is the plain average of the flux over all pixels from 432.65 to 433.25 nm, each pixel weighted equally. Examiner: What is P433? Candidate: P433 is 7.2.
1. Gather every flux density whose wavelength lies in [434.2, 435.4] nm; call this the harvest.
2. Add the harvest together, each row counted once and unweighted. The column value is 29.1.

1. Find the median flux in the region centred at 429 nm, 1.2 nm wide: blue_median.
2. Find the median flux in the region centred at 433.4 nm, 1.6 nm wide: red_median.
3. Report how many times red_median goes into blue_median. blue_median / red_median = 1.17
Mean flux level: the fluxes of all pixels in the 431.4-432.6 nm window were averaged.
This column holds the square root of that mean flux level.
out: 2.74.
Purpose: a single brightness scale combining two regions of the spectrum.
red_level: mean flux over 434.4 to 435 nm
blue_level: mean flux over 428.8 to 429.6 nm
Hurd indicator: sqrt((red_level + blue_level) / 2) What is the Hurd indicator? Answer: 2.82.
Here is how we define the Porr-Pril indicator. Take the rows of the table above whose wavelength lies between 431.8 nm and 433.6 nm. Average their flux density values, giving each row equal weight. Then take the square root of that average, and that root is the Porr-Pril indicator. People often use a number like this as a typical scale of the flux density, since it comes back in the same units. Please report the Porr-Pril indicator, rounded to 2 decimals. 2.72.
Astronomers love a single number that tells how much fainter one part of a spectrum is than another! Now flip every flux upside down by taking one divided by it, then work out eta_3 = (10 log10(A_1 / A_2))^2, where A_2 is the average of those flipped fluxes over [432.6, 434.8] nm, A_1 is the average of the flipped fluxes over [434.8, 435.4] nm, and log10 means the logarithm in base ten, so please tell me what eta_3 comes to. 0.01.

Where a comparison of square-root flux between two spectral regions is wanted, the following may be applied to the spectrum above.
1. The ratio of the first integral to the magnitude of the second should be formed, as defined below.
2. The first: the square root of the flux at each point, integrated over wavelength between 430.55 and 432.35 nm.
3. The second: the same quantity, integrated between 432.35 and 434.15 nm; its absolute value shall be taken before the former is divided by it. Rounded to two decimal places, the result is 1.02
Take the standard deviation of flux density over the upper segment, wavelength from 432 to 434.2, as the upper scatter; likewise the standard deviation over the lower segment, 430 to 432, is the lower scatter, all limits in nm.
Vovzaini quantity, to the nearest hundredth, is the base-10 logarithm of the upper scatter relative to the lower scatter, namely -0.32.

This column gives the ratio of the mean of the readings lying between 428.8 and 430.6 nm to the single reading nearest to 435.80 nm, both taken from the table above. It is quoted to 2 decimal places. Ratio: 1.19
